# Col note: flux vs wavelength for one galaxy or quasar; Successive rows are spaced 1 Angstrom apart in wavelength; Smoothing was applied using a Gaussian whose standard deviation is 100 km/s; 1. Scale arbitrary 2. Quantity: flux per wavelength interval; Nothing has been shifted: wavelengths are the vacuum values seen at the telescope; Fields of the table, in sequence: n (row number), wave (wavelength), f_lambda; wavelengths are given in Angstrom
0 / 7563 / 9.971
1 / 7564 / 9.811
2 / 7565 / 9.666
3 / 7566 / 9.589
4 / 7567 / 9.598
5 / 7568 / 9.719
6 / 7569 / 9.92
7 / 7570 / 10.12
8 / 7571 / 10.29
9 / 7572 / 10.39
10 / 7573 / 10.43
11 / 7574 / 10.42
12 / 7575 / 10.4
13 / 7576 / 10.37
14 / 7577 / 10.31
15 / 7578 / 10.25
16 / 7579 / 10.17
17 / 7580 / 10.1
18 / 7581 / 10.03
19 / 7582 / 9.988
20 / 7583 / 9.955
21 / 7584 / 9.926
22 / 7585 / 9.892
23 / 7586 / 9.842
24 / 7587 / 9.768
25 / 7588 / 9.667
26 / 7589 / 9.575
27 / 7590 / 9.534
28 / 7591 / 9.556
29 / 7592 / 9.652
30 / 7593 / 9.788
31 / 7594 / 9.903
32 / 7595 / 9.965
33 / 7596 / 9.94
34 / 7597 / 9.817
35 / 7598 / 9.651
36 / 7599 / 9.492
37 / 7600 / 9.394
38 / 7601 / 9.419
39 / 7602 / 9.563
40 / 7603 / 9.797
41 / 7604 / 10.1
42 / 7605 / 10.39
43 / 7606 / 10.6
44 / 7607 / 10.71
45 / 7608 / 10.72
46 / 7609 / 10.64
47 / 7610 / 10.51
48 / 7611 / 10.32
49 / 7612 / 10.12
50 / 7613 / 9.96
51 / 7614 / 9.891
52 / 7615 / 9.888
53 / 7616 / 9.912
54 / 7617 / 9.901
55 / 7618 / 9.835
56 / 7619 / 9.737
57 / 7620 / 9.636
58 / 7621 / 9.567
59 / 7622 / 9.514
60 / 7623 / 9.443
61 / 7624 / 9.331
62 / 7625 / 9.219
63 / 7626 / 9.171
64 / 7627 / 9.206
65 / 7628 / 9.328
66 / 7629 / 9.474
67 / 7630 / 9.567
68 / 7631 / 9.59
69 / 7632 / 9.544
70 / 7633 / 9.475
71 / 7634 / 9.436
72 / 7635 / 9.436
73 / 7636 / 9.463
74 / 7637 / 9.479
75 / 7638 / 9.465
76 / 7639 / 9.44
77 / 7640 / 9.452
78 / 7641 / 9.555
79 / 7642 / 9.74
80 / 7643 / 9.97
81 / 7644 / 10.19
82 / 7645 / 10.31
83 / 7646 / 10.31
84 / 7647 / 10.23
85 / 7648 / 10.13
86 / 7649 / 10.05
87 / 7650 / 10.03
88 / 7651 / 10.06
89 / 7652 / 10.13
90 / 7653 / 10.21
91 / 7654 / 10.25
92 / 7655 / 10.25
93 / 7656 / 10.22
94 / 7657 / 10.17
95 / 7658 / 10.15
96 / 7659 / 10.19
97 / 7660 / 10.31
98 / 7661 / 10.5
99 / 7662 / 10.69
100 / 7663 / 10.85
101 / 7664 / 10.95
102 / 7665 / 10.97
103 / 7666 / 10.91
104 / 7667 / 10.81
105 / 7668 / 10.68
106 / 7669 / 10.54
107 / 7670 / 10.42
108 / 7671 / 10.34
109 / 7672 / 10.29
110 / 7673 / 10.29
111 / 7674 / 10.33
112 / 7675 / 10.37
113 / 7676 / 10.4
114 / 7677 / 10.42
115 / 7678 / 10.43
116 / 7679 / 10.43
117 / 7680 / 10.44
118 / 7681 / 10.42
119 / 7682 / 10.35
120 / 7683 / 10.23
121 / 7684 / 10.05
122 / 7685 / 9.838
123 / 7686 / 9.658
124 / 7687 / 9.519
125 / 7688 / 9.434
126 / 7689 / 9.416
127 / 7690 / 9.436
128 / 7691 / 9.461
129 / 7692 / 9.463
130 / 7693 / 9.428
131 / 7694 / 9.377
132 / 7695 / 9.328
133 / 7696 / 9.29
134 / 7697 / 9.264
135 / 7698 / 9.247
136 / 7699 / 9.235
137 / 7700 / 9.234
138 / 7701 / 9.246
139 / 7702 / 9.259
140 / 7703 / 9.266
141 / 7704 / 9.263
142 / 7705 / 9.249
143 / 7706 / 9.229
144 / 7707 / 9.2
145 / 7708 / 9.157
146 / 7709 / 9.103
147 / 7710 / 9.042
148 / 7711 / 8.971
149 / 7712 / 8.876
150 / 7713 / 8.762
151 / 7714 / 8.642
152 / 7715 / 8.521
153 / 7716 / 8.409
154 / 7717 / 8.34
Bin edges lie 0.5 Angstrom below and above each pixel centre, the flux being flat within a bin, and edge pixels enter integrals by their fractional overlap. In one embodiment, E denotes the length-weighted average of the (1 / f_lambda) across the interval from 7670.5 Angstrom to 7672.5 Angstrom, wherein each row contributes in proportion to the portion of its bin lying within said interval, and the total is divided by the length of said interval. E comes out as 0.097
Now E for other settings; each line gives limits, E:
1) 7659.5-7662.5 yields 0.095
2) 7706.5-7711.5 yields 0.110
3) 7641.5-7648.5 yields 0.099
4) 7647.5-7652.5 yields 0.099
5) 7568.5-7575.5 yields 0.097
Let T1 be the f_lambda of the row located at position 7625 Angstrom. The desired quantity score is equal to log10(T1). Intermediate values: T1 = 9.219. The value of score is 0.96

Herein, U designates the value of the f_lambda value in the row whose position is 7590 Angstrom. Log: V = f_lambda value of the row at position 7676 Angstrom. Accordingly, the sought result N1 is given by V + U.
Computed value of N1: 19.9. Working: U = 9.534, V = 10.4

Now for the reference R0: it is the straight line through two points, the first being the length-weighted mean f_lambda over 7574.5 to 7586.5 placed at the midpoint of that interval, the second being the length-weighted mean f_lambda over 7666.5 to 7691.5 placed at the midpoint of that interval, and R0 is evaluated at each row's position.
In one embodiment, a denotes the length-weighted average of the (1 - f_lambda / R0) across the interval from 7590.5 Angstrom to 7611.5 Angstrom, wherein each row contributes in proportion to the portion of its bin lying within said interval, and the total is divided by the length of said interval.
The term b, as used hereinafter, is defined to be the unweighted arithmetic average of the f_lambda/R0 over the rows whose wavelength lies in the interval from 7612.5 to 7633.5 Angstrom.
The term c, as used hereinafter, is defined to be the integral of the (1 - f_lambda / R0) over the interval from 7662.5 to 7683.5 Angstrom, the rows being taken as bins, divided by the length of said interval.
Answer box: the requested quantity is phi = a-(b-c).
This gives -0.970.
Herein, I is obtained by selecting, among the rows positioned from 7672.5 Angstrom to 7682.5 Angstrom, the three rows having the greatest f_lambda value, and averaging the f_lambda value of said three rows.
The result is 10.4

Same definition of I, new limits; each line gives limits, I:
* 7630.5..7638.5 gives 9.5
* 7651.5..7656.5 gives 10.2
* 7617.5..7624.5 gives 9.7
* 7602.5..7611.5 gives 10.7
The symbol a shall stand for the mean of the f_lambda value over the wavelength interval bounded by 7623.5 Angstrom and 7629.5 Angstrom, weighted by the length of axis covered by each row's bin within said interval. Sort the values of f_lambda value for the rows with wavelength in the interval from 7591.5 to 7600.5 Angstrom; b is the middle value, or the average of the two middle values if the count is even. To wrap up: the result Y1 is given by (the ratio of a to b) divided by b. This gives 0.097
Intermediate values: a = 9.3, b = 9.8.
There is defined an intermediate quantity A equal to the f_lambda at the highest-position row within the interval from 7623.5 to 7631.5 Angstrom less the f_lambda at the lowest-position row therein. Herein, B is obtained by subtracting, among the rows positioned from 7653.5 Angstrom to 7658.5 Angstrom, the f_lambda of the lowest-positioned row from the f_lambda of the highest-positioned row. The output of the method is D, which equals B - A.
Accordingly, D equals -0.36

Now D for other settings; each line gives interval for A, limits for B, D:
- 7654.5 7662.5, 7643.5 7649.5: -0.58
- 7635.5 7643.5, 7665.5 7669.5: -0.88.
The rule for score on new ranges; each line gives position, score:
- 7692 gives 0.98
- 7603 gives 0.99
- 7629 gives 0.98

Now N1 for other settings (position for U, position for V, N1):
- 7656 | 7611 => 20.5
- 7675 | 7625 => 19.6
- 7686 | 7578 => 19.9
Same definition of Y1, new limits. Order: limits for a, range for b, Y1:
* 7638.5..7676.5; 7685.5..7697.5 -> 0.116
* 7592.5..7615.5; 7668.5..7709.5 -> 0.112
